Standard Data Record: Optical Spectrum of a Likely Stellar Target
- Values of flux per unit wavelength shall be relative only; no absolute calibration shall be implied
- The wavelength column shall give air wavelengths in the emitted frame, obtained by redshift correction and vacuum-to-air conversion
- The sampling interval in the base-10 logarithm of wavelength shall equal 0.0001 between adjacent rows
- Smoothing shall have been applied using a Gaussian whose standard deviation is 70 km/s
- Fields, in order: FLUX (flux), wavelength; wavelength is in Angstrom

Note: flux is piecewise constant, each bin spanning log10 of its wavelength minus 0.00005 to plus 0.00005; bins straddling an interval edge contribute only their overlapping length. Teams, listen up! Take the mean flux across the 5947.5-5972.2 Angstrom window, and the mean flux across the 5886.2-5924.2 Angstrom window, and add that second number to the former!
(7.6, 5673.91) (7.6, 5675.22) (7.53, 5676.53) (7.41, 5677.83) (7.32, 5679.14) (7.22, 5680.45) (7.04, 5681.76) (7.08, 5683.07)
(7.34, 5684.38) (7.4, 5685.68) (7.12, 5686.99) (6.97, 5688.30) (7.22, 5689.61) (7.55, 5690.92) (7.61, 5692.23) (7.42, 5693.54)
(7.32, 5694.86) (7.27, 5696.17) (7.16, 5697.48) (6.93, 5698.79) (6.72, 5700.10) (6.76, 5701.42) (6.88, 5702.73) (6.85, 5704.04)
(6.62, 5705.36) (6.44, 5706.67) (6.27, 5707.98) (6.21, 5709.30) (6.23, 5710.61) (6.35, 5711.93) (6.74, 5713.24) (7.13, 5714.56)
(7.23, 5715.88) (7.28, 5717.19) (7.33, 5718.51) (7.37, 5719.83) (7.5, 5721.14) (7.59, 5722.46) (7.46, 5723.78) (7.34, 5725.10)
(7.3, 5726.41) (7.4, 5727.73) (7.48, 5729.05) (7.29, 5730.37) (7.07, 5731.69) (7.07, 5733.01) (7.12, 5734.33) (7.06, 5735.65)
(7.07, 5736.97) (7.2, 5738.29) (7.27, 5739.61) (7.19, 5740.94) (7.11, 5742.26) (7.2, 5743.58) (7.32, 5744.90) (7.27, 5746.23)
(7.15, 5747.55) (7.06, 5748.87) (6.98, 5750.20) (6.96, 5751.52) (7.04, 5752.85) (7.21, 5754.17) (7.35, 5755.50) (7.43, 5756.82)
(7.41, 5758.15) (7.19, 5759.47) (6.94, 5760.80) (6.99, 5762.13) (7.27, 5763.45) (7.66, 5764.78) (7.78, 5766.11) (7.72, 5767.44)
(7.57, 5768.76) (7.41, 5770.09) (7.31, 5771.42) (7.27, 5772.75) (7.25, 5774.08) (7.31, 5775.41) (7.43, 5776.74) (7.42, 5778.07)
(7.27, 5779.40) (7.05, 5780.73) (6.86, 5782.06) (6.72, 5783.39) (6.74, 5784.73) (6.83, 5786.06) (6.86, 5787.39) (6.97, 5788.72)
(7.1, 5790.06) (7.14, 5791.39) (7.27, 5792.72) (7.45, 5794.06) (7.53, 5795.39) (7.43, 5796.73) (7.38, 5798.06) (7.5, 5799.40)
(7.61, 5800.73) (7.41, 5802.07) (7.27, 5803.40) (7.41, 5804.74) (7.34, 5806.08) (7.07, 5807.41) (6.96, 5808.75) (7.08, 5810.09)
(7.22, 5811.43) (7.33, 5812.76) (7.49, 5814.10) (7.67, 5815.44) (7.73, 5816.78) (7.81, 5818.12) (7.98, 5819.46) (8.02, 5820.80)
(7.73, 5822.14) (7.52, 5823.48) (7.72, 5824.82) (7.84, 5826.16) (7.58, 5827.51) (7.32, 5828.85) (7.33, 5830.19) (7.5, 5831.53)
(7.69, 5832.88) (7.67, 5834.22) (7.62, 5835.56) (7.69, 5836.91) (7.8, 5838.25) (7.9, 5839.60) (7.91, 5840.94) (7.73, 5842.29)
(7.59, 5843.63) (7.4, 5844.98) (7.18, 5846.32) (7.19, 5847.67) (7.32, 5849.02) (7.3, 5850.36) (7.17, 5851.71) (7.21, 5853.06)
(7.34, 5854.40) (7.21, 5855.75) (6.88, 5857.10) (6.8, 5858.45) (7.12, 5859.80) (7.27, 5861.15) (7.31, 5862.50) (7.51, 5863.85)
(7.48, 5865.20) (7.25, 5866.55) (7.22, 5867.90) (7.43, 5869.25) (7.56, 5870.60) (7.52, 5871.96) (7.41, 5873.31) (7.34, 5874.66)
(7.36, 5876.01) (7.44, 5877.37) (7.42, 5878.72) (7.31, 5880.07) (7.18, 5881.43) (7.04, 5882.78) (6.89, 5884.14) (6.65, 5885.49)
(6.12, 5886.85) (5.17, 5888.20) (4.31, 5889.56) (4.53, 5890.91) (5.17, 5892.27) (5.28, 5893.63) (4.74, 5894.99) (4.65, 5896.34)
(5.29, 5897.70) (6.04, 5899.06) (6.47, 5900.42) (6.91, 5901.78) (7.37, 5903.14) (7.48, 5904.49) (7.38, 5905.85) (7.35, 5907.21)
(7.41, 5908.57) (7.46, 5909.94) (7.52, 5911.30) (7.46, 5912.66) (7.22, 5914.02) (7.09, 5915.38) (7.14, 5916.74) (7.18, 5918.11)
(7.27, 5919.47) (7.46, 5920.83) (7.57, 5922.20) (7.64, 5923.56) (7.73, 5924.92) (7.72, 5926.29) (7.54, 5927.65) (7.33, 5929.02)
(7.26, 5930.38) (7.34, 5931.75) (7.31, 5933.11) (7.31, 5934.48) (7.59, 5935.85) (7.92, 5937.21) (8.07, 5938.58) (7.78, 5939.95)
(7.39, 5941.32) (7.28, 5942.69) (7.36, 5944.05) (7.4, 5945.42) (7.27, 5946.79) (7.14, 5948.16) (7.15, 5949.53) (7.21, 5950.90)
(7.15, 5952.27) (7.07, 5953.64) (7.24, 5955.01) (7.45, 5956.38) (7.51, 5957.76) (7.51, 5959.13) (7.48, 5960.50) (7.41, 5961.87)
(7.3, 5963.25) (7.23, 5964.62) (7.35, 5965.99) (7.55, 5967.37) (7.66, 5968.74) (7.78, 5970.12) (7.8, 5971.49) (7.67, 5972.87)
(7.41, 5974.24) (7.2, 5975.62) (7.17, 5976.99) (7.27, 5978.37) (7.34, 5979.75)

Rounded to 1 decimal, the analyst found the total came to 13.9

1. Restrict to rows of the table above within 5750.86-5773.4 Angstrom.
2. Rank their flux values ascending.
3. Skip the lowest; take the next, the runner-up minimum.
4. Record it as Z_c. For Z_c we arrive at 6.96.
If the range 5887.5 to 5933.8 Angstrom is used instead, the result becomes 4.53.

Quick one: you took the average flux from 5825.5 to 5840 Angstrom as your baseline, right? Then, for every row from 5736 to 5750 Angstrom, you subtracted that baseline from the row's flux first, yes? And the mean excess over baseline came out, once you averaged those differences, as -0.45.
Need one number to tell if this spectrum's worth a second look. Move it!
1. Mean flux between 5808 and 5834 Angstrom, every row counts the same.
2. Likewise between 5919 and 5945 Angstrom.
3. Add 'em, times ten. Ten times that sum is 151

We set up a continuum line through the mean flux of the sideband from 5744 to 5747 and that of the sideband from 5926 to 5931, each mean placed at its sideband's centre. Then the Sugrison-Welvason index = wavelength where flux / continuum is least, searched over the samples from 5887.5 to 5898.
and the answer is 5889.56 Angstrom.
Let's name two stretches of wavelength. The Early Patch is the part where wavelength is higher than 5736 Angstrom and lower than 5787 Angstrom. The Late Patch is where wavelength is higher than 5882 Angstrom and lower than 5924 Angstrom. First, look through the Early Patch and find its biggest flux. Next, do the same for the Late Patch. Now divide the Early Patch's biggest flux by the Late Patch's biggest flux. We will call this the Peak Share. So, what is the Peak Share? 1.02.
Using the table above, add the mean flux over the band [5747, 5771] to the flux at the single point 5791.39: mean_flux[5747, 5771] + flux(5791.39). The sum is 14.4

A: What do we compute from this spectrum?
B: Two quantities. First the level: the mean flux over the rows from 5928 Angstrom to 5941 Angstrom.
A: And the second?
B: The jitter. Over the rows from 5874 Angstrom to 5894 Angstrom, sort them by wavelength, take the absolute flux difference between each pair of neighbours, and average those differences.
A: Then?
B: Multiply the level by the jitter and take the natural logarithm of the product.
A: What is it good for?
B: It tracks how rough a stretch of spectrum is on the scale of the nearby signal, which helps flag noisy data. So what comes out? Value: 0.82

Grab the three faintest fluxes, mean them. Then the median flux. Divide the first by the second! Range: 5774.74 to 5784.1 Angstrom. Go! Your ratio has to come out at 0.946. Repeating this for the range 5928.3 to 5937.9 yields 0.995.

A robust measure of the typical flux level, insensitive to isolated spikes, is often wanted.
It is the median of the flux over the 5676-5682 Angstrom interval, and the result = 7.32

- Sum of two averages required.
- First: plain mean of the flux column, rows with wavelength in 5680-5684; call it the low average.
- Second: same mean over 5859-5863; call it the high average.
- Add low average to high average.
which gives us 14.3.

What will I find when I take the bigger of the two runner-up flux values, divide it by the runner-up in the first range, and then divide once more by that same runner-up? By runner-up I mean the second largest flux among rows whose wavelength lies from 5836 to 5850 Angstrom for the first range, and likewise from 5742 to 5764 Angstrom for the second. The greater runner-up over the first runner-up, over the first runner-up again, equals 0.1266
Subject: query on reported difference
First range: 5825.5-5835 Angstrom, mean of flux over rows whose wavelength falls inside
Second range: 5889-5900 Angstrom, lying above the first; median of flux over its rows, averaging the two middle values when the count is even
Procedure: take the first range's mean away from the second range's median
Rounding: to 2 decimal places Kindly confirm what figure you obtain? -2.61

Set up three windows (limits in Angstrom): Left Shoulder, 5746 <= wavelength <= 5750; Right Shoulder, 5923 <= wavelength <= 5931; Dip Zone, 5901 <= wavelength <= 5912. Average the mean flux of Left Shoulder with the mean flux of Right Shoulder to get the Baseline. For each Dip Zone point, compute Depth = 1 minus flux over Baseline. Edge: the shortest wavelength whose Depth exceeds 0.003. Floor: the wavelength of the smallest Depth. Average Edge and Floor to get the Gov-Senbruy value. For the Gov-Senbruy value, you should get 5906.5 Angstrom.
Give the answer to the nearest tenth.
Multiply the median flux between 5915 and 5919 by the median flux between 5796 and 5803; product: 53.1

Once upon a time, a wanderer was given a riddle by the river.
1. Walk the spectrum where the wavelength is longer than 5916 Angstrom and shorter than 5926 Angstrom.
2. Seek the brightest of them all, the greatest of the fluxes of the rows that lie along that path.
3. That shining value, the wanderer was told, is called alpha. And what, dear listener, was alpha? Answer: 7.73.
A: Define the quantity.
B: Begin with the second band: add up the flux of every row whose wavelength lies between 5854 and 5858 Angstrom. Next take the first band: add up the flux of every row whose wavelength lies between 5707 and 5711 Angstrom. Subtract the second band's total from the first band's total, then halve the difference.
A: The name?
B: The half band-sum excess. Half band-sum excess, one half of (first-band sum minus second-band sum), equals -1.4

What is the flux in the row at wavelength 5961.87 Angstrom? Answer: 7.41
